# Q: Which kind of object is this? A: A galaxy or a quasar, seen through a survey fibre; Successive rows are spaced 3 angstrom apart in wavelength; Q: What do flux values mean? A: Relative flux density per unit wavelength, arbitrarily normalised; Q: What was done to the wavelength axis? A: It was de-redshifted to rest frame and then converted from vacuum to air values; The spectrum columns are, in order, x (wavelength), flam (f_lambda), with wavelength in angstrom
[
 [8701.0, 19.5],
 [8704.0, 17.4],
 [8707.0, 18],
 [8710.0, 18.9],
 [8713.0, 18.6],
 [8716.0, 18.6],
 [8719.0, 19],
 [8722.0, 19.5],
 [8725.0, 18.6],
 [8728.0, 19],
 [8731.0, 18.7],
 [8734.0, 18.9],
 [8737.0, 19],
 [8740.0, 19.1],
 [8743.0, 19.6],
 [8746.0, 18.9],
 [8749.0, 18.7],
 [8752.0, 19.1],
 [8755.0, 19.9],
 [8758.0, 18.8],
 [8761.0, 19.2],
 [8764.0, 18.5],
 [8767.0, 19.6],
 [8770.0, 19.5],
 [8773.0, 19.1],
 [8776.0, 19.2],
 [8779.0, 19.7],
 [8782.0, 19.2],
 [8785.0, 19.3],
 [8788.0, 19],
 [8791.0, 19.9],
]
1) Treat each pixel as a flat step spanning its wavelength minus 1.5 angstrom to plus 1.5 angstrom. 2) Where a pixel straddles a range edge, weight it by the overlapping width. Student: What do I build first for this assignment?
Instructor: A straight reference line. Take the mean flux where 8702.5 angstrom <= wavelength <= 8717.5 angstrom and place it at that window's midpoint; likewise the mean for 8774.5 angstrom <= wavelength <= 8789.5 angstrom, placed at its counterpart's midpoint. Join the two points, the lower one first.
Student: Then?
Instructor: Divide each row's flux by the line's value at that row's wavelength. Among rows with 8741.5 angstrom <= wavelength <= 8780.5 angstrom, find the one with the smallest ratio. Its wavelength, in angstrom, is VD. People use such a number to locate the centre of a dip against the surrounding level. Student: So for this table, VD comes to 8764.0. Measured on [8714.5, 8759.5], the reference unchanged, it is 8758.0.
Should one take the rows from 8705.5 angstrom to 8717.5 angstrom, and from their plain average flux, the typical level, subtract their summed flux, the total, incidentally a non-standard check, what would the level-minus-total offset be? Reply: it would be -56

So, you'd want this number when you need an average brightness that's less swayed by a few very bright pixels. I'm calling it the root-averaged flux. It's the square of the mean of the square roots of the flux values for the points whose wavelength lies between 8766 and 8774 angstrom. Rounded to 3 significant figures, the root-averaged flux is 19.4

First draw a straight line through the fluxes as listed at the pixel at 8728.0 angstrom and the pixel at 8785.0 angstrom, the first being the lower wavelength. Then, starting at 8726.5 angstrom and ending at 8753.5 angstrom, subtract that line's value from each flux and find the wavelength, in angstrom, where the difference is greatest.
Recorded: 8743.0 angstrom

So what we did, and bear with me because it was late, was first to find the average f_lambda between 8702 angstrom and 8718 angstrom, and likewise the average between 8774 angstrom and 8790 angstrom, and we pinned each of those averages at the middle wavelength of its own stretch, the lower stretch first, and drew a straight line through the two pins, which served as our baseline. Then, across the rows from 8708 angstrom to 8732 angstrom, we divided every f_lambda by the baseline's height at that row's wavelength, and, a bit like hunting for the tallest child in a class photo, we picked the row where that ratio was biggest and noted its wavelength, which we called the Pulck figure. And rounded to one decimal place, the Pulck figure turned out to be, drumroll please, 8722.0 angstrom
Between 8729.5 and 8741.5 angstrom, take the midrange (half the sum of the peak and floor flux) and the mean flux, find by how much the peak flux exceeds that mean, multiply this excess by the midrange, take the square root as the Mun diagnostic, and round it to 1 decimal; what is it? 1.8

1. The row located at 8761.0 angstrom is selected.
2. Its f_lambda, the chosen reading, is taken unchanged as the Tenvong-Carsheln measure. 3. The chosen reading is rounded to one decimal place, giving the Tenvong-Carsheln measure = 19.2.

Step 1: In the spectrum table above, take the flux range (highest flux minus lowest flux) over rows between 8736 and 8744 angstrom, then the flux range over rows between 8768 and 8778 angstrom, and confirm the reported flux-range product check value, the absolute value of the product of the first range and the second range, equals 0.240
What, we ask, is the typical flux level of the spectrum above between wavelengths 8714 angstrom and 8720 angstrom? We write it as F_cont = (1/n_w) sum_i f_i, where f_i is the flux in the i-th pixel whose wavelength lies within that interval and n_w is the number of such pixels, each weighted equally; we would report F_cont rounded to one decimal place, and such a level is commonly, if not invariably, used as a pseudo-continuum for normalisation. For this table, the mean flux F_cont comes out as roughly 18.8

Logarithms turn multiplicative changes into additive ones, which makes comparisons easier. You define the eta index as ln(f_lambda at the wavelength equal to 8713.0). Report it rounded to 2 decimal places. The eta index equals 2.92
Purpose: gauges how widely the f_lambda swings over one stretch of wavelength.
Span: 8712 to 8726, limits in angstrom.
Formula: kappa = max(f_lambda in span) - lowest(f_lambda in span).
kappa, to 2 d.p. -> 0.90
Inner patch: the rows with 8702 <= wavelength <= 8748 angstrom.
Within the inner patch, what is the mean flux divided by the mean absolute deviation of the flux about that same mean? 50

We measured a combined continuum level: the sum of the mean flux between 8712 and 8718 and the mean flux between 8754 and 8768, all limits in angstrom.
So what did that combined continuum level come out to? 37.8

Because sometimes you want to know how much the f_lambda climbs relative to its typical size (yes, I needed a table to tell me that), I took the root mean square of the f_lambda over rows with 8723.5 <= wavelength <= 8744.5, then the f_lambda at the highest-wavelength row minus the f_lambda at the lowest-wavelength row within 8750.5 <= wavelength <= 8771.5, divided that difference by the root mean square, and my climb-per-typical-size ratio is 0.021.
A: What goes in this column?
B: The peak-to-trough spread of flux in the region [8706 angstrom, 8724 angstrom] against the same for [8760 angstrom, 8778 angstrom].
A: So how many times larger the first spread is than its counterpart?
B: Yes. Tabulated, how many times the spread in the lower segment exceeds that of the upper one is 1.36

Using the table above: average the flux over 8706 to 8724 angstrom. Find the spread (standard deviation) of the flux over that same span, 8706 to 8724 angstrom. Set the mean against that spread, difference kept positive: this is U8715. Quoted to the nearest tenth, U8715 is 18.3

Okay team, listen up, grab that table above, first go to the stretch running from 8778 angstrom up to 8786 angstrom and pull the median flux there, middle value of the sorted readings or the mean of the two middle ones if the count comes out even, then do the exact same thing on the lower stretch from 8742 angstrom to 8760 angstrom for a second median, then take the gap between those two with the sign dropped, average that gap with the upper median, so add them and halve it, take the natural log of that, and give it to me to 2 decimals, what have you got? 2.28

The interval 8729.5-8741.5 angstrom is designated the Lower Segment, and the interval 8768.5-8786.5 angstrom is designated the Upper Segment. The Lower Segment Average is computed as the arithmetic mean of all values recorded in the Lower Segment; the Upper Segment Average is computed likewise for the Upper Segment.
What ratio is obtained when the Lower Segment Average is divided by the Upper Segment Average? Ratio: 0.98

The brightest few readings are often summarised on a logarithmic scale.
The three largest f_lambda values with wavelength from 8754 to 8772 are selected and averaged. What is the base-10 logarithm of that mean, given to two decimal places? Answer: 1.29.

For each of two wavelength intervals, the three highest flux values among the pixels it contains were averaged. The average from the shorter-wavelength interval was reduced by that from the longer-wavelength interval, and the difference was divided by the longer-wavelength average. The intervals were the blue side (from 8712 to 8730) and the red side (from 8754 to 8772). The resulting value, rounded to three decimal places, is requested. -0.025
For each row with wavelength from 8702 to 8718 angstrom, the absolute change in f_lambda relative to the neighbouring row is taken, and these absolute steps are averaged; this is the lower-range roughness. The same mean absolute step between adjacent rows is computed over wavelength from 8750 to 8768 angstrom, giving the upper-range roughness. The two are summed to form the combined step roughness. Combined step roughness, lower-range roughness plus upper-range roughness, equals 1.3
